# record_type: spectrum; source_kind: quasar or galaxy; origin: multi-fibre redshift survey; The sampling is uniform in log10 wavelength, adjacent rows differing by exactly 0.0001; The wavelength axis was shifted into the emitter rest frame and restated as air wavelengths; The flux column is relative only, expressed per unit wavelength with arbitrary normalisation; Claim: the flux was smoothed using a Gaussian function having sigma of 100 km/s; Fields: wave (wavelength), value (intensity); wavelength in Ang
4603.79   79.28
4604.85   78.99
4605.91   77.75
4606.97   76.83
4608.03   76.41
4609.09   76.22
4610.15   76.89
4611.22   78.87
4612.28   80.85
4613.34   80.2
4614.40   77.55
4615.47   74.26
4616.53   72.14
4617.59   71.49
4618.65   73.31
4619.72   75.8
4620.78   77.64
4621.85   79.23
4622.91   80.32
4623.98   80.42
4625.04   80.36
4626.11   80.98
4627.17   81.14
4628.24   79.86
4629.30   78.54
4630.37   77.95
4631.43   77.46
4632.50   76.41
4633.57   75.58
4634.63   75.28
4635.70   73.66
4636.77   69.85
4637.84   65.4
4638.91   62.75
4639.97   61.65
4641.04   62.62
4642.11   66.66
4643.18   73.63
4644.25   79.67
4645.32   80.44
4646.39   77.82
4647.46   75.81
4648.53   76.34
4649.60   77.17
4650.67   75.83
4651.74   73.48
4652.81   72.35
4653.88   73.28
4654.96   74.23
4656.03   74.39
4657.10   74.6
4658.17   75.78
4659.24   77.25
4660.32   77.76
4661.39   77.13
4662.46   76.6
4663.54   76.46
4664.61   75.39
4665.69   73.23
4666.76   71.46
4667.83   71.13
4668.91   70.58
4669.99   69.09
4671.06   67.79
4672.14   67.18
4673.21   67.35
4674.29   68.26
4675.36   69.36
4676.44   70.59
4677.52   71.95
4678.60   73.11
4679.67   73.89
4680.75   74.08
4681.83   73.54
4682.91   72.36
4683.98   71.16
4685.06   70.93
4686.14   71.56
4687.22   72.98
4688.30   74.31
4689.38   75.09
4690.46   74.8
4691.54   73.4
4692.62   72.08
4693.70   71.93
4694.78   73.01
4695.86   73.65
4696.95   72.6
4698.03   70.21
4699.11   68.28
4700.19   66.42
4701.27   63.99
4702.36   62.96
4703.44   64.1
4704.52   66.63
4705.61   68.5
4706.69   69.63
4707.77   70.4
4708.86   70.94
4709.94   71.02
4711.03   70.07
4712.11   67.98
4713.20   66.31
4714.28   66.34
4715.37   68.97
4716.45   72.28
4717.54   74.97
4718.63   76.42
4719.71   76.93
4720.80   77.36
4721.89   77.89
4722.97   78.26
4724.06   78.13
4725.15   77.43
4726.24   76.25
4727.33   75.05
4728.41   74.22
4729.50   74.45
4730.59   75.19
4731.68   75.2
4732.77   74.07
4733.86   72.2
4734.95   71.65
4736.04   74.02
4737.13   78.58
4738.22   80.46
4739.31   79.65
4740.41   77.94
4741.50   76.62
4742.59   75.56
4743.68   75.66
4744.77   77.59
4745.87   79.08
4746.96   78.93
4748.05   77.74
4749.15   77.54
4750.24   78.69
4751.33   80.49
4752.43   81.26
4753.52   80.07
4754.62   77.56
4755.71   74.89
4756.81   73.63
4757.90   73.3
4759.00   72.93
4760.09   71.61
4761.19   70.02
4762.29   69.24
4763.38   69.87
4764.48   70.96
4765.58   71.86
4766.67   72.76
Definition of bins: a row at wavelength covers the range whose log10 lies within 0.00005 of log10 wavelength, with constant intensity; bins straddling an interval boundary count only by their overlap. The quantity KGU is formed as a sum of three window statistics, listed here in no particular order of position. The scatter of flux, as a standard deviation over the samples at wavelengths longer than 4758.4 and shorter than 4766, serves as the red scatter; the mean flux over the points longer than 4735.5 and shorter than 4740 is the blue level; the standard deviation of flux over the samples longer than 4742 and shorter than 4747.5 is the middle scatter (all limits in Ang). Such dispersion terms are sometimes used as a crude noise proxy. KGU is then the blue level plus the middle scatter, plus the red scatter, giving 81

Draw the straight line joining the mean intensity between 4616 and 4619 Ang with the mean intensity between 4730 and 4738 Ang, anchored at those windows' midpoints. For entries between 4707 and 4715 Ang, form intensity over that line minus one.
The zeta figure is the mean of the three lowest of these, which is -0.10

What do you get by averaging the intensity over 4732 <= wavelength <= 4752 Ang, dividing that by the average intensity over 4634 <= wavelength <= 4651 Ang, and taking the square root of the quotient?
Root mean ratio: 1.033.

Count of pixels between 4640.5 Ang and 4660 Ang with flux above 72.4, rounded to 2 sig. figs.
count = 15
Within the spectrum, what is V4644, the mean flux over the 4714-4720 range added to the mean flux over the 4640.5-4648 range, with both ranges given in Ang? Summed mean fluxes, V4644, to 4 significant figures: 146.5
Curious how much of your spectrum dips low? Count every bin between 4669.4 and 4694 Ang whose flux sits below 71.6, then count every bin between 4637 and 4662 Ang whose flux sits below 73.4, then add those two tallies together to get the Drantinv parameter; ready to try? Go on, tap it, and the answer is 17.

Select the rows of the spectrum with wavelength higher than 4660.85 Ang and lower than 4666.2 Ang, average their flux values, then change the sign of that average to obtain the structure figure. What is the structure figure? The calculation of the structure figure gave -75.8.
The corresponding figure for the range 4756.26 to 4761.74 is -72.3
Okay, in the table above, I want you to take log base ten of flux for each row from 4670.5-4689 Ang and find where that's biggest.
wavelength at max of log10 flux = 4688.30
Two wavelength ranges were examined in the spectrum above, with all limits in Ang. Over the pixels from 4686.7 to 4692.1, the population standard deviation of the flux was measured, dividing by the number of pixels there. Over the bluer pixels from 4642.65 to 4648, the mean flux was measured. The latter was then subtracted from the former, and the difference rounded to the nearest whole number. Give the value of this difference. -77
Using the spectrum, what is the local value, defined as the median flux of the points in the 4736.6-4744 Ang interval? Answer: 77.9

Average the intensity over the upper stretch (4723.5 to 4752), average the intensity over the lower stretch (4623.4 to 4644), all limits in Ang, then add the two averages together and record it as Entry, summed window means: 150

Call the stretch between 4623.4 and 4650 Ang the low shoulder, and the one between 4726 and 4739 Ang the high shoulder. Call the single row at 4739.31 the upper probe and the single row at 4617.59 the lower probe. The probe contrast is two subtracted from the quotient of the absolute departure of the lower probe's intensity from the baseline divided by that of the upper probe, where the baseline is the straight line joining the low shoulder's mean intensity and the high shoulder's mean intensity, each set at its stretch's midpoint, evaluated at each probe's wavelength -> -1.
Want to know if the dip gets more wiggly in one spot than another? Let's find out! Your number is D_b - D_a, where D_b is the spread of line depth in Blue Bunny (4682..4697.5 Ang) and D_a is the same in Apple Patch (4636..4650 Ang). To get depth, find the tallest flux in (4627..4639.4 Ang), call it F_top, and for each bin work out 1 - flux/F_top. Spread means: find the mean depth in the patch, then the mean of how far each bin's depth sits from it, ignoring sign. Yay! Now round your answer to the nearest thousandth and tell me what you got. -0.063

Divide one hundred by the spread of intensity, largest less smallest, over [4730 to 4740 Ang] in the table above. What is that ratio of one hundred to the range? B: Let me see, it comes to 11.4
